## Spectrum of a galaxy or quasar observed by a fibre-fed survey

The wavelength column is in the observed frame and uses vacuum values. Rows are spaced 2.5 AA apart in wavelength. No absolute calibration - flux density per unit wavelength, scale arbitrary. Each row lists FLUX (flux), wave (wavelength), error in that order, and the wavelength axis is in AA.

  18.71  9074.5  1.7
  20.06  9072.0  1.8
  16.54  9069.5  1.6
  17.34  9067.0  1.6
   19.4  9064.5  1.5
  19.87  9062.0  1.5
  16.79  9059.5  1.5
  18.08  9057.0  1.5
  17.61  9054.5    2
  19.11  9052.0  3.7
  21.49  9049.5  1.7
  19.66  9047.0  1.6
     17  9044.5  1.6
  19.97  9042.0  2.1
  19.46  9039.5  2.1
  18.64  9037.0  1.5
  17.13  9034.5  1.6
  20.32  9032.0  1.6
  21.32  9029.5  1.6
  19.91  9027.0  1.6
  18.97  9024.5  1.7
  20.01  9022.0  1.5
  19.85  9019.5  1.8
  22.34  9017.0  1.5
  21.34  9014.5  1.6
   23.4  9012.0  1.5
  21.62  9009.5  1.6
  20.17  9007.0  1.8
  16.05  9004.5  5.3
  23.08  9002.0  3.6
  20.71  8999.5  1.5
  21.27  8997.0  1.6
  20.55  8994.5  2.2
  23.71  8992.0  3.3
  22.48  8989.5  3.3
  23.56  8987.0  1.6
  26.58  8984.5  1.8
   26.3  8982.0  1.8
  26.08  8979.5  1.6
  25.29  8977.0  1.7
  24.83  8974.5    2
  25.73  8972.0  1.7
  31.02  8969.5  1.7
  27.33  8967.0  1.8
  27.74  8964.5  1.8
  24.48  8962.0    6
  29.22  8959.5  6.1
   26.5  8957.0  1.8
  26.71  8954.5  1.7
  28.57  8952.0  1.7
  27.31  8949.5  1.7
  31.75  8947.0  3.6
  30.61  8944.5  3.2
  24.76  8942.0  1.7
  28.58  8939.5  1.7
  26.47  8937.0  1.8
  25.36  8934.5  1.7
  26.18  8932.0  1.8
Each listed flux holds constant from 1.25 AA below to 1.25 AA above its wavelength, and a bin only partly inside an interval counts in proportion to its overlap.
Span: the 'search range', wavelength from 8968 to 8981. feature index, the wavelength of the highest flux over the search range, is 8969.5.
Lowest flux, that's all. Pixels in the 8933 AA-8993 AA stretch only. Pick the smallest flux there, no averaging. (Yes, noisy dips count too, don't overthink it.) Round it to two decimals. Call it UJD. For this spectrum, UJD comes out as 22.48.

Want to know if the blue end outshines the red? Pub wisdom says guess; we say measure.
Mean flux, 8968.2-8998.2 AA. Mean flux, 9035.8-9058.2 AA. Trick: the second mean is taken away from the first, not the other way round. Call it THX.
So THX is 5.8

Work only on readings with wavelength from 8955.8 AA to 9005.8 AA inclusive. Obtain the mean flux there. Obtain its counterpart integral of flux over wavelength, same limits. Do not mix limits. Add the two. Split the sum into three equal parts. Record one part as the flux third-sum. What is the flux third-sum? 419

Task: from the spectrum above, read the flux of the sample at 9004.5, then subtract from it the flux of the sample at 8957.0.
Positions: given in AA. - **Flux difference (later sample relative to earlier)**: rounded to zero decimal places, -10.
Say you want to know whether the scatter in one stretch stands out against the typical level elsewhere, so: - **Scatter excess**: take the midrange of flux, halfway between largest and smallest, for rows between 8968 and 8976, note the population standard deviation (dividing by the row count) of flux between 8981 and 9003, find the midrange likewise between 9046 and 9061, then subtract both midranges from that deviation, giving -45.0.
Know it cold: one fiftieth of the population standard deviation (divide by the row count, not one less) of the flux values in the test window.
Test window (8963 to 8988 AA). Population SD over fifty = 0.038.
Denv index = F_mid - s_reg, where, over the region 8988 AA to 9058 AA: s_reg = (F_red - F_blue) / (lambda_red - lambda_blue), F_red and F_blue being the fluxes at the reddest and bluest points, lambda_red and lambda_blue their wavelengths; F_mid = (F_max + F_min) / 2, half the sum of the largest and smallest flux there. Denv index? 19.9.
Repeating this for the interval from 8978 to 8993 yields 24.7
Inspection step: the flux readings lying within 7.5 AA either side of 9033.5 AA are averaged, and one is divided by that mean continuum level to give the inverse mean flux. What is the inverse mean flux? 0.051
